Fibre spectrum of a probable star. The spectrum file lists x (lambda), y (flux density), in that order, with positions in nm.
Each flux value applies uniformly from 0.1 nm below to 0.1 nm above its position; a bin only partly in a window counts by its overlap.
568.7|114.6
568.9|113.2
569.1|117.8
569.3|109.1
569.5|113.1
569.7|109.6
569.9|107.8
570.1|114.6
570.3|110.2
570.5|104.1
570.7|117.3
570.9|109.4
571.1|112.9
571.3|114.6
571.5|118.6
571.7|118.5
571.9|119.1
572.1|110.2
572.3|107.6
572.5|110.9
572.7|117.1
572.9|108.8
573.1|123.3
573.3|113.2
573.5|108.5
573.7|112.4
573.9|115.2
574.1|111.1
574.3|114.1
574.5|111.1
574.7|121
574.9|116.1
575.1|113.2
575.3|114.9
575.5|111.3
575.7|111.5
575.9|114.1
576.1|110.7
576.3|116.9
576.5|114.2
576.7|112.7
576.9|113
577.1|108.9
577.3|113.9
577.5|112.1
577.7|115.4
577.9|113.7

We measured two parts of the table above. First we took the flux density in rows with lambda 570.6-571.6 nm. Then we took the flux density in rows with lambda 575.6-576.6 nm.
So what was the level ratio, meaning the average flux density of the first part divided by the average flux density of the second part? 1.01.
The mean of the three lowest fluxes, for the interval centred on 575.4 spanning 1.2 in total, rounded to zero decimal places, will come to 112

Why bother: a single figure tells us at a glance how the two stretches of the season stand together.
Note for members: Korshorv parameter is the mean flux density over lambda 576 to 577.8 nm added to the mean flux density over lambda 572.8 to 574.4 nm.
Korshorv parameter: 226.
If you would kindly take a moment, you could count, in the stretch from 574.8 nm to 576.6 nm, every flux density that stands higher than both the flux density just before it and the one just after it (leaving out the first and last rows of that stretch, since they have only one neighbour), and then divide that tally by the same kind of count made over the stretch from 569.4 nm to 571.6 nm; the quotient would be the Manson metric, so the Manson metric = 1.5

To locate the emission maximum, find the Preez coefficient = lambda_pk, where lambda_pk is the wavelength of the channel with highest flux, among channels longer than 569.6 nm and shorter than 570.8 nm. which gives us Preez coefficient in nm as 570.7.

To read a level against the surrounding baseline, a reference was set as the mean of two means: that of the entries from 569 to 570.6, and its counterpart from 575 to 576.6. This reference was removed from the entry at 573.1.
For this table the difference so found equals 11.2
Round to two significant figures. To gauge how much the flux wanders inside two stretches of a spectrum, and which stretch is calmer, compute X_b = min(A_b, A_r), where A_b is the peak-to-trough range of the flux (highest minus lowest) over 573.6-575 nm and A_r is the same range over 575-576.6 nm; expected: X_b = 6.2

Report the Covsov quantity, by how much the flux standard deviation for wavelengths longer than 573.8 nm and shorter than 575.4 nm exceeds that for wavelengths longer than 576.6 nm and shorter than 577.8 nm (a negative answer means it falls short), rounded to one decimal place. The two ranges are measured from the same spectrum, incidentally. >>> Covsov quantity 1.0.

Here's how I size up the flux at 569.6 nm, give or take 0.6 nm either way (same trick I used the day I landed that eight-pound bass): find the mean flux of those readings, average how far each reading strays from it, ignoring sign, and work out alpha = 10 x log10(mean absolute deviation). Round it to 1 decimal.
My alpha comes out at 5.0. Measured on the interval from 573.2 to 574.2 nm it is 2.6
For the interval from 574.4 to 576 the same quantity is 3.8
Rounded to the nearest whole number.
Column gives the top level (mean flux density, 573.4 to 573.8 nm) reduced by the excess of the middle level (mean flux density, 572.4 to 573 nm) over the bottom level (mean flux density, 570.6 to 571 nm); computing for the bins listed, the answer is 112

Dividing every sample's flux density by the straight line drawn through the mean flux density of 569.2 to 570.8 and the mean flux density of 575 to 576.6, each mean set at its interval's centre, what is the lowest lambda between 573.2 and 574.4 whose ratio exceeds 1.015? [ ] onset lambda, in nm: 573.9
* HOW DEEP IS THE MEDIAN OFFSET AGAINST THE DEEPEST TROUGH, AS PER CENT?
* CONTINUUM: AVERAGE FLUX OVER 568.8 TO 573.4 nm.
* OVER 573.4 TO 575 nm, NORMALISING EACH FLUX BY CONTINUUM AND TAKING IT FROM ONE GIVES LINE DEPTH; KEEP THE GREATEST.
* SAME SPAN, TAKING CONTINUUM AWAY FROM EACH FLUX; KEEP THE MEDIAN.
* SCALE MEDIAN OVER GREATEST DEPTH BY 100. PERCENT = 402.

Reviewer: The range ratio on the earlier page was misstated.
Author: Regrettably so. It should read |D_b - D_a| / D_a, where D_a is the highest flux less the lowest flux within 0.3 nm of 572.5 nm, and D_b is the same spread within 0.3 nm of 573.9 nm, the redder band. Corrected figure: 0.6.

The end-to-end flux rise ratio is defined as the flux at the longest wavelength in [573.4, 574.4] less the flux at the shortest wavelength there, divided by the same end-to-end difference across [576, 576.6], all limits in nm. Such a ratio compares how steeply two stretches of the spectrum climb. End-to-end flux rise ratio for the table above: 1.6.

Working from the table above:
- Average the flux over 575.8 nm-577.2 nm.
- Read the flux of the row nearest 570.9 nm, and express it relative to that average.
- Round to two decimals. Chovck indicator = 0.97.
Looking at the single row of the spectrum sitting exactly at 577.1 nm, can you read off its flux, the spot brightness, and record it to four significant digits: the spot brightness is 108.9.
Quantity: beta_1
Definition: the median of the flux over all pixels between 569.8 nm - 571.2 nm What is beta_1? 110.2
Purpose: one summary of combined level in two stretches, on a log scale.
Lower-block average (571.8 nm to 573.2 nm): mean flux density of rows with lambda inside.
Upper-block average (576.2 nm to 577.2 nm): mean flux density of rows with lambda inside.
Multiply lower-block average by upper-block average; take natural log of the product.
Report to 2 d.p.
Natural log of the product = 9.46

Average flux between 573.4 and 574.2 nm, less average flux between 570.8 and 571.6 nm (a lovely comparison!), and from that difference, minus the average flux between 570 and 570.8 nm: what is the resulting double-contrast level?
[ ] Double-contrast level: -114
